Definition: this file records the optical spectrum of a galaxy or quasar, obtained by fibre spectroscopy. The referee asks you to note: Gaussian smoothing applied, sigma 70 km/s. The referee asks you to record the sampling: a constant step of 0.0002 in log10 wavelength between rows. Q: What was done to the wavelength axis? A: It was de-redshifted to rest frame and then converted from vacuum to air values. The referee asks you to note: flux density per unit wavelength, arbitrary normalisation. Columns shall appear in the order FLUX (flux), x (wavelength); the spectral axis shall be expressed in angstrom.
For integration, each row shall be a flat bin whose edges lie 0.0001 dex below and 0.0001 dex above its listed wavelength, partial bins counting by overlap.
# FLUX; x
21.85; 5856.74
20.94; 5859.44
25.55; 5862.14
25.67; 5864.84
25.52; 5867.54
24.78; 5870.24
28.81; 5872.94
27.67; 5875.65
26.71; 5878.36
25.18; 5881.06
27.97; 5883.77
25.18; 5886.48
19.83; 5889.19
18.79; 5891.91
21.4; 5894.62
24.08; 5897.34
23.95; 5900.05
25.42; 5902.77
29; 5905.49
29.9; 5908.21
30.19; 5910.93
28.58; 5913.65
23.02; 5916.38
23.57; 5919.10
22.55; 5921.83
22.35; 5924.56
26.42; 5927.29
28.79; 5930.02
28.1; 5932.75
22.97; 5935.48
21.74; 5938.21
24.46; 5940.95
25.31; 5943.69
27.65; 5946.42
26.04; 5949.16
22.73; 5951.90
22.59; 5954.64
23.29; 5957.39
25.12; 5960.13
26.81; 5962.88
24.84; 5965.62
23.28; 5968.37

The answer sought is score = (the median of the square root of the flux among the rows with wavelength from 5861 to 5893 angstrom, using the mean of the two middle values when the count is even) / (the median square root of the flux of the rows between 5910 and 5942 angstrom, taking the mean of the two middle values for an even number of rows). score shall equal 1.031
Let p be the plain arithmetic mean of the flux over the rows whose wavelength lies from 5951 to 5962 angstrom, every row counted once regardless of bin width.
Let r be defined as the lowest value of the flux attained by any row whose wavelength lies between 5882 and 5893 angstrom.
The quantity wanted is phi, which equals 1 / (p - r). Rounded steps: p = 23.4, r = 18.79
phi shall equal 0.22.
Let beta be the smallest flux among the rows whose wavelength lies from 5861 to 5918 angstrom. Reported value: 18.79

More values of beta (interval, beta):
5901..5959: 21.74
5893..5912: 21.4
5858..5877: 20.94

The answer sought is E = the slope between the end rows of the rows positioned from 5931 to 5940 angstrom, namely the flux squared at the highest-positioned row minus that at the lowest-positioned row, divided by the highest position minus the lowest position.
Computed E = -58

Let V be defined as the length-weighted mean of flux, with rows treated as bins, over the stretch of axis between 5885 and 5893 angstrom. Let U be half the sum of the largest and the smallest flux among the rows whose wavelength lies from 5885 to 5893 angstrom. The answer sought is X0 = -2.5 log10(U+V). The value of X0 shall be -4.09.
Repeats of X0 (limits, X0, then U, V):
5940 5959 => -4.24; 25.1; 24.6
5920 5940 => -4.25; 25.3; 24.7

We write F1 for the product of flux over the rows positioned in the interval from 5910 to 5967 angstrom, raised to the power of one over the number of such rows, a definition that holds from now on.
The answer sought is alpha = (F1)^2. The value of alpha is 624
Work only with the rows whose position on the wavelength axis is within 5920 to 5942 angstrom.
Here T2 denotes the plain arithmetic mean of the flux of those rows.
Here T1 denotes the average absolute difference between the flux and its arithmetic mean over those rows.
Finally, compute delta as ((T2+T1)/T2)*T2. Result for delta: 27.00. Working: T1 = 2.32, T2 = 24.7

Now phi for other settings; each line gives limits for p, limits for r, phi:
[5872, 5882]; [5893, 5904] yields 0.18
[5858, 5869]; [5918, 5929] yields 0.48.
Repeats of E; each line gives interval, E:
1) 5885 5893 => -52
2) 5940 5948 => 30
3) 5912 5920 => -48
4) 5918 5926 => -10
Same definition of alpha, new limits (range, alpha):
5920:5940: 603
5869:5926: 624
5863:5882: 692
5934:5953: 592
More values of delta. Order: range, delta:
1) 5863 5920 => 27.88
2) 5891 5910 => 27.61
